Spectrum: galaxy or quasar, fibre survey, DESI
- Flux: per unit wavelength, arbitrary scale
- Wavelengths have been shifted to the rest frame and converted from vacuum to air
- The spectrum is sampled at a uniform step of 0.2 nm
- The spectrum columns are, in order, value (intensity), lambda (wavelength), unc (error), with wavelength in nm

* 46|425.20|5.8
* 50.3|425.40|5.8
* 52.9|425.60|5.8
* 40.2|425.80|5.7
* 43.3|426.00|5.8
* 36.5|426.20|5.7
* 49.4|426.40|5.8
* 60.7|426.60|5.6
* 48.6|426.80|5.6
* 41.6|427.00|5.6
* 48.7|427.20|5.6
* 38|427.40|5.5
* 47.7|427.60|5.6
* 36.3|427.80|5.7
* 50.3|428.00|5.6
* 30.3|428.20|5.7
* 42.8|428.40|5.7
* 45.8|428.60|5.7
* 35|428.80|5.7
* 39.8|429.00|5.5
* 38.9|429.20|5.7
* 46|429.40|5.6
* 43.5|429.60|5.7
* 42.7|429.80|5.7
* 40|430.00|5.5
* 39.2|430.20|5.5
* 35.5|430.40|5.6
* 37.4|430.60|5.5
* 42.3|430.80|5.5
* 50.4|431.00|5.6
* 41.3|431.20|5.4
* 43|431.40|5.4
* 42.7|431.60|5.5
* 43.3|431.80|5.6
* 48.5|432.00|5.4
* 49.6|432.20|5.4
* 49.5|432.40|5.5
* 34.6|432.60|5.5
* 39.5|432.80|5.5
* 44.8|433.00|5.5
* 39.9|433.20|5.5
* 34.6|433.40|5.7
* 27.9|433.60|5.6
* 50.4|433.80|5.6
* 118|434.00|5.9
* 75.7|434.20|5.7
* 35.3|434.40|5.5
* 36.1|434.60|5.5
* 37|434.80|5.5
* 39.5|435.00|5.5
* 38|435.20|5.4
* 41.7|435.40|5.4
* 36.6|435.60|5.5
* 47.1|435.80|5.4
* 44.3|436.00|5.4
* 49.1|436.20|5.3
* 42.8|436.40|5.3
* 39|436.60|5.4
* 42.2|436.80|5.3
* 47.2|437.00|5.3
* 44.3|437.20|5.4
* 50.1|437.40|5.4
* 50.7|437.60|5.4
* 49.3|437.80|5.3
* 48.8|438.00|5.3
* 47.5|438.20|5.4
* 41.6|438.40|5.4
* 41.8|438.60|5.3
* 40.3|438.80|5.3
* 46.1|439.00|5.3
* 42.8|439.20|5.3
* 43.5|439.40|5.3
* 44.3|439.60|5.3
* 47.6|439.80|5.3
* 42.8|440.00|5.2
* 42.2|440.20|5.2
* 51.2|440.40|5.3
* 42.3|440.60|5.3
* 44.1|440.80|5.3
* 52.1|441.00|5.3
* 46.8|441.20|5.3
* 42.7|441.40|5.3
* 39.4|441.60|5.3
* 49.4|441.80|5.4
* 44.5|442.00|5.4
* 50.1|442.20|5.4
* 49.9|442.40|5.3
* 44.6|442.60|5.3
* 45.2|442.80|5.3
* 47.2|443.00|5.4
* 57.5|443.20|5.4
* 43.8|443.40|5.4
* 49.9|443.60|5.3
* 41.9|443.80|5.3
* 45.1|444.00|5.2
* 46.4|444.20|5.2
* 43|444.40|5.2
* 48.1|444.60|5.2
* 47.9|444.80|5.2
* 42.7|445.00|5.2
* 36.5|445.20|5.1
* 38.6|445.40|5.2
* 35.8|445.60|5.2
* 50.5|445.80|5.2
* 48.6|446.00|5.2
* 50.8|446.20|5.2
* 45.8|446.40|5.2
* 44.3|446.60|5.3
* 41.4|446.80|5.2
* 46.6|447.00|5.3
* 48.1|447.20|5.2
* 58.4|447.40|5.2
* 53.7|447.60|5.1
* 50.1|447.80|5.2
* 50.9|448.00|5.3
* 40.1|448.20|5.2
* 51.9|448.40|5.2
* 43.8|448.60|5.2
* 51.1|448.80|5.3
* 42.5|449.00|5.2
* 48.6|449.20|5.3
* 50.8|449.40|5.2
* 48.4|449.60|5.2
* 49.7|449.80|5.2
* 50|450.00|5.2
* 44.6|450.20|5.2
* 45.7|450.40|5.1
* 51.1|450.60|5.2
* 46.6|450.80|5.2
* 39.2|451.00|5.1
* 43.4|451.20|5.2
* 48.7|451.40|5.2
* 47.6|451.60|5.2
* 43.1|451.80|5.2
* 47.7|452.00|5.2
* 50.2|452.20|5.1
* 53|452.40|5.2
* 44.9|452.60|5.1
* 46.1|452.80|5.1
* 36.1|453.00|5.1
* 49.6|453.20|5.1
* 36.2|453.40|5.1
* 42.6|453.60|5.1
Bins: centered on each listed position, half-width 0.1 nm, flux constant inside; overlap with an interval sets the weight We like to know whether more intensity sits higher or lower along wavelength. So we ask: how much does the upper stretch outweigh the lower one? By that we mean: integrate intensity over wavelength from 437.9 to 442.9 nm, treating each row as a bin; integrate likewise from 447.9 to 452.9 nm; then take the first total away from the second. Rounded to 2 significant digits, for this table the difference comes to 9.6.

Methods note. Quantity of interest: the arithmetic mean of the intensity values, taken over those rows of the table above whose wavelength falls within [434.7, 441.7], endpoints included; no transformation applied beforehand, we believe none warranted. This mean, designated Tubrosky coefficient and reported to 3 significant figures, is 44.2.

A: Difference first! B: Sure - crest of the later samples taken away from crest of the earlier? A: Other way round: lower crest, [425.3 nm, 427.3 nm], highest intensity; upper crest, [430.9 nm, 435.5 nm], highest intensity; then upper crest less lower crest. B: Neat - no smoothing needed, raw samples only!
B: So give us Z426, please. 57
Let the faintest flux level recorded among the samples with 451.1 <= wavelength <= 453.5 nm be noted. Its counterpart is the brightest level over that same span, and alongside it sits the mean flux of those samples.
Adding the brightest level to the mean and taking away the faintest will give 62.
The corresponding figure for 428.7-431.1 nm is 56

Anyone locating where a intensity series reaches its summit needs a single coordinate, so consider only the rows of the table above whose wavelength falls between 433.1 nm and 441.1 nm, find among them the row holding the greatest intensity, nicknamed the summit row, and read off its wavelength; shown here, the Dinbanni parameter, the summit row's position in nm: 434.00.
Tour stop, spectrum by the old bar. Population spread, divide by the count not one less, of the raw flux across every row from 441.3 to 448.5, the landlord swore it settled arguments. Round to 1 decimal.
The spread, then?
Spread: 5.1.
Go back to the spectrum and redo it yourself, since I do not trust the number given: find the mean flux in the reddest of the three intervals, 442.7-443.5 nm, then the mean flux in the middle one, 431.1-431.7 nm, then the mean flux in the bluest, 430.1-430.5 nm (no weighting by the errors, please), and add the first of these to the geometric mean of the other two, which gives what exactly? 88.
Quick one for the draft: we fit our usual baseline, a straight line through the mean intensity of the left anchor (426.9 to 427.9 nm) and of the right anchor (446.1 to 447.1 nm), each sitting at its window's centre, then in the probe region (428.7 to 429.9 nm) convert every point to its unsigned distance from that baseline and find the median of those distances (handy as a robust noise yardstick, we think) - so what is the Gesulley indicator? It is 3.1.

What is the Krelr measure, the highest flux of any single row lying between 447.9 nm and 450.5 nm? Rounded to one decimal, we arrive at 51.9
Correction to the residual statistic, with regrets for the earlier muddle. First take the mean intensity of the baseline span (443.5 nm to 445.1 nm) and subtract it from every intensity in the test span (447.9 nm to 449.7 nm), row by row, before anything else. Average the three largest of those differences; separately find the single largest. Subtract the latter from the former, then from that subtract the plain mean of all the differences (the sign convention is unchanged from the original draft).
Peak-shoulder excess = -2.5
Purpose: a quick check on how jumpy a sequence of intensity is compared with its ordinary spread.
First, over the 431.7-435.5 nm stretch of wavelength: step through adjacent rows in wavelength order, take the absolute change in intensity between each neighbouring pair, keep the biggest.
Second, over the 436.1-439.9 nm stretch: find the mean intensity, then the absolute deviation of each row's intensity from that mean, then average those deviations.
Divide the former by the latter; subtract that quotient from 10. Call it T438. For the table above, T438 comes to -12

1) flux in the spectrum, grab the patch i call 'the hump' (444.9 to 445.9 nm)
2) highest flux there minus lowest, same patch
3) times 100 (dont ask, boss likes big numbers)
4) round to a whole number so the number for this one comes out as 1470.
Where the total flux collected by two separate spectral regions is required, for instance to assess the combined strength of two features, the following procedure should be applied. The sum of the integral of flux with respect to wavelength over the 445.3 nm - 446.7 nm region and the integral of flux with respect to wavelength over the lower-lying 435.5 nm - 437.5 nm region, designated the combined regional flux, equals 151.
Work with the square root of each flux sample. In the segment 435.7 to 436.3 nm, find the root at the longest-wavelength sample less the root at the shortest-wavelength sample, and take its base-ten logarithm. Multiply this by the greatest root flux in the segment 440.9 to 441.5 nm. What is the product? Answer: -6.1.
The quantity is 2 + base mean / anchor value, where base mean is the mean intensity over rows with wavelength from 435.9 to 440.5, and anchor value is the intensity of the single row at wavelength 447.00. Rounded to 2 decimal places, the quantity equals 2.97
